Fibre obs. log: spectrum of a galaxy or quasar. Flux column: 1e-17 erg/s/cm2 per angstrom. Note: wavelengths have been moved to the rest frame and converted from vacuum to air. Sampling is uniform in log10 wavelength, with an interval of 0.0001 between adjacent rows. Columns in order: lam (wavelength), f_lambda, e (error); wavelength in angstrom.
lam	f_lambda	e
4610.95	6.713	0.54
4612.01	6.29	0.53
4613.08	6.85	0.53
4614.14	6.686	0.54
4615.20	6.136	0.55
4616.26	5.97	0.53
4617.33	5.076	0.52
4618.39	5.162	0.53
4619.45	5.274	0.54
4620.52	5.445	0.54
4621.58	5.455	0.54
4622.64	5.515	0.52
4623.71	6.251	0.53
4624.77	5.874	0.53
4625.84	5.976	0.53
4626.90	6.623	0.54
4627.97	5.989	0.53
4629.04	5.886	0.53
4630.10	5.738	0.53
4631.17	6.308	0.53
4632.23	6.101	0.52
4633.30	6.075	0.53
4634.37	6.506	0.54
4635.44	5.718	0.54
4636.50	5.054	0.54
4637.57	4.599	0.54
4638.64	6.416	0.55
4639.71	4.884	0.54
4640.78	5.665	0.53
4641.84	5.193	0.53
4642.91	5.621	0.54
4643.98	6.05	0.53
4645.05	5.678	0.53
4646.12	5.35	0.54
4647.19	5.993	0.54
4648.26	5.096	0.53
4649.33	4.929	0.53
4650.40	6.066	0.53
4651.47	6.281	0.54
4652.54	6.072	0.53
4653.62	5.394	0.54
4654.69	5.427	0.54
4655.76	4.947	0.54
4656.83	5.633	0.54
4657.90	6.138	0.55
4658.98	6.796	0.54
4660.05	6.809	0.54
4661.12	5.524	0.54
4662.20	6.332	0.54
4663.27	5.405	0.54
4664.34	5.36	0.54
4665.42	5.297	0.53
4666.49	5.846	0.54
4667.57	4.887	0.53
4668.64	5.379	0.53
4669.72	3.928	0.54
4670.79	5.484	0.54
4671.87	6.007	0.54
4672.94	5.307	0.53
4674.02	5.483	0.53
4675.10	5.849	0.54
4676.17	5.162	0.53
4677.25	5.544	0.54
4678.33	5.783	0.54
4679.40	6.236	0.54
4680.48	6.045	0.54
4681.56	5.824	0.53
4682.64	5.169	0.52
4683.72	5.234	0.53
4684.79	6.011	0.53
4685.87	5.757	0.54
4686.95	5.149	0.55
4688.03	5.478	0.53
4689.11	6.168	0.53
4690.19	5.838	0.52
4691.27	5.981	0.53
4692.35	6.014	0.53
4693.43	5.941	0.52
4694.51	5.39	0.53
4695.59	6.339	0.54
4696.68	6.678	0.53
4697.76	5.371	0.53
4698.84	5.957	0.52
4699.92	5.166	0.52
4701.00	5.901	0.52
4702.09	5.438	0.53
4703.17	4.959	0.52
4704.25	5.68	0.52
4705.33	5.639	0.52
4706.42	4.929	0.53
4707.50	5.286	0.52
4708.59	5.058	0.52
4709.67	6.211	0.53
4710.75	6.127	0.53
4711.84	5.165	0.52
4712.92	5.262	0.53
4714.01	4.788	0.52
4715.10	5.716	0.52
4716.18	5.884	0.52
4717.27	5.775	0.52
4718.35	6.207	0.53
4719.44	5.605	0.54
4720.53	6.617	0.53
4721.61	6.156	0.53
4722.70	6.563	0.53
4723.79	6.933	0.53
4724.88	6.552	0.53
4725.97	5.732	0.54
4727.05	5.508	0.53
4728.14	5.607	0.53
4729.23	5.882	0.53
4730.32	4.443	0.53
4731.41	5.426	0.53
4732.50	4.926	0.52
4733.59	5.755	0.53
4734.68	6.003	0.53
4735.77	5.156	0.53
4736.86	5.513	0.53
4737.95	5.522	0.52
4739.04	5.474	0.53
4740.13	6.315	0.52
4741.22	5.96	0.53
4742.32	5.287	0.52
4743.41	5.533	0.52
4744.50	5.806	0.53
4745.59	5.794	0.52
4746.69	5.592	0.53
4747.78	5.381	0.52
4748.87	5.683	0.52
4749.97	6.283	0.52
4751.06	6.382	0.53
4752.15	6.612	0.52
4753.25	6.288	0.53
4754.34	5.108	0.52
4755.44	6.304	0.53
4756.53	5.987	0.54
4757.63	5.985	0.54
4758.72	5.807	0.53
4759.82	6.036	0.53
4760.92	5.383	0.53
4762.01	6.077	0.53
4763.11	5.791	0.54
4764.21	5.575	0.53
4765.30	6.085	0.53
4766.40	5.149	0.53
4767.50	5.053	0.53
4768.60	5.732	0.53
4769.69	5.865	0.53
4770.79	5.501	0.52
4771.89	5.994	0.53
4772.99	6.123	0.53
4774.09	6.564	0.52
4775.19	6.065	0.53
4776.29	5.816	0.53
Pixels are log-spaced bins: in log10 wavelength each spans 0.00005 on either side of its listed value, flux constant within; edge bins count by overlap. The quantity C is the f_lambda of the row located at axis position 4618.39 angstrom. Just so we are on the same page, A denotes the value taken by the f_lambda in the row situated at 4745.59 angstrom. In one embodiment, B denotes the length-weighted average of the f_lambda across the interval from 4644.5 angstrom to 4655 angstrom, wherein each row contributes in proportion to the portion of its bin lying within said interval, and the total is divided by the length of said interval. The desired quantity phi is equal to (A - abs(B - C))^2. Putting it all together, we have 28.4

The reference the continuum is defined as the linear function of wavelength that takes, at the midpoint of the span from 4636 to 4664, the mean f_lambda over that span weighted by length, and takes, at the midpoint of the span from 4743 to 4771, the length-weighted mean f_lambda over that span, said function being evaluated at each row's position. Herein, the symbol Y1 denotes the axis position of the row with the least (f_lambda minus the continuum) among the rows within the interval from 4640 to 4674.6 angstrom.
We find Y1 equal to 4669.72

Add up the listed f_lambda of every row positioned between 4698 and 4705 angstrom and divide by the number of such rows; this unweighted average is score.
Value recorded 5.52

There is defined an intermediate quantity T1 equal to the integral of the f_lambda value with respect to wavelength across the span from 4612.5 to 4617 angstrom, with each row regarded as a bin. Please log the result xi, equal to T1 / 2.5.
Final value 11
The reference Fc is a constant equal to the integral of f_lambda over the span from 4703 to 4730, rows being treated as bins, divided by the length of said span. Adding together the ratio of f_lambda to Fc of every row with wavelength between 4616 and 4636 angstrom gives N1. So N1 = 19.3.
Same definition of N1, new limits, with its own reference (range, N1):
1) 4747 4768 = 19.3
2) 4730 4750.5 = 18.4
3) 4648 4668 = 18.8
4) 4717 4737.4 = 19.2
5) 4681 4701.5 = 19.0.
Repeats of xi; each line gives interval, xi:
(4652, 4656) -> 9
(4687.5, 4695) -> 18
